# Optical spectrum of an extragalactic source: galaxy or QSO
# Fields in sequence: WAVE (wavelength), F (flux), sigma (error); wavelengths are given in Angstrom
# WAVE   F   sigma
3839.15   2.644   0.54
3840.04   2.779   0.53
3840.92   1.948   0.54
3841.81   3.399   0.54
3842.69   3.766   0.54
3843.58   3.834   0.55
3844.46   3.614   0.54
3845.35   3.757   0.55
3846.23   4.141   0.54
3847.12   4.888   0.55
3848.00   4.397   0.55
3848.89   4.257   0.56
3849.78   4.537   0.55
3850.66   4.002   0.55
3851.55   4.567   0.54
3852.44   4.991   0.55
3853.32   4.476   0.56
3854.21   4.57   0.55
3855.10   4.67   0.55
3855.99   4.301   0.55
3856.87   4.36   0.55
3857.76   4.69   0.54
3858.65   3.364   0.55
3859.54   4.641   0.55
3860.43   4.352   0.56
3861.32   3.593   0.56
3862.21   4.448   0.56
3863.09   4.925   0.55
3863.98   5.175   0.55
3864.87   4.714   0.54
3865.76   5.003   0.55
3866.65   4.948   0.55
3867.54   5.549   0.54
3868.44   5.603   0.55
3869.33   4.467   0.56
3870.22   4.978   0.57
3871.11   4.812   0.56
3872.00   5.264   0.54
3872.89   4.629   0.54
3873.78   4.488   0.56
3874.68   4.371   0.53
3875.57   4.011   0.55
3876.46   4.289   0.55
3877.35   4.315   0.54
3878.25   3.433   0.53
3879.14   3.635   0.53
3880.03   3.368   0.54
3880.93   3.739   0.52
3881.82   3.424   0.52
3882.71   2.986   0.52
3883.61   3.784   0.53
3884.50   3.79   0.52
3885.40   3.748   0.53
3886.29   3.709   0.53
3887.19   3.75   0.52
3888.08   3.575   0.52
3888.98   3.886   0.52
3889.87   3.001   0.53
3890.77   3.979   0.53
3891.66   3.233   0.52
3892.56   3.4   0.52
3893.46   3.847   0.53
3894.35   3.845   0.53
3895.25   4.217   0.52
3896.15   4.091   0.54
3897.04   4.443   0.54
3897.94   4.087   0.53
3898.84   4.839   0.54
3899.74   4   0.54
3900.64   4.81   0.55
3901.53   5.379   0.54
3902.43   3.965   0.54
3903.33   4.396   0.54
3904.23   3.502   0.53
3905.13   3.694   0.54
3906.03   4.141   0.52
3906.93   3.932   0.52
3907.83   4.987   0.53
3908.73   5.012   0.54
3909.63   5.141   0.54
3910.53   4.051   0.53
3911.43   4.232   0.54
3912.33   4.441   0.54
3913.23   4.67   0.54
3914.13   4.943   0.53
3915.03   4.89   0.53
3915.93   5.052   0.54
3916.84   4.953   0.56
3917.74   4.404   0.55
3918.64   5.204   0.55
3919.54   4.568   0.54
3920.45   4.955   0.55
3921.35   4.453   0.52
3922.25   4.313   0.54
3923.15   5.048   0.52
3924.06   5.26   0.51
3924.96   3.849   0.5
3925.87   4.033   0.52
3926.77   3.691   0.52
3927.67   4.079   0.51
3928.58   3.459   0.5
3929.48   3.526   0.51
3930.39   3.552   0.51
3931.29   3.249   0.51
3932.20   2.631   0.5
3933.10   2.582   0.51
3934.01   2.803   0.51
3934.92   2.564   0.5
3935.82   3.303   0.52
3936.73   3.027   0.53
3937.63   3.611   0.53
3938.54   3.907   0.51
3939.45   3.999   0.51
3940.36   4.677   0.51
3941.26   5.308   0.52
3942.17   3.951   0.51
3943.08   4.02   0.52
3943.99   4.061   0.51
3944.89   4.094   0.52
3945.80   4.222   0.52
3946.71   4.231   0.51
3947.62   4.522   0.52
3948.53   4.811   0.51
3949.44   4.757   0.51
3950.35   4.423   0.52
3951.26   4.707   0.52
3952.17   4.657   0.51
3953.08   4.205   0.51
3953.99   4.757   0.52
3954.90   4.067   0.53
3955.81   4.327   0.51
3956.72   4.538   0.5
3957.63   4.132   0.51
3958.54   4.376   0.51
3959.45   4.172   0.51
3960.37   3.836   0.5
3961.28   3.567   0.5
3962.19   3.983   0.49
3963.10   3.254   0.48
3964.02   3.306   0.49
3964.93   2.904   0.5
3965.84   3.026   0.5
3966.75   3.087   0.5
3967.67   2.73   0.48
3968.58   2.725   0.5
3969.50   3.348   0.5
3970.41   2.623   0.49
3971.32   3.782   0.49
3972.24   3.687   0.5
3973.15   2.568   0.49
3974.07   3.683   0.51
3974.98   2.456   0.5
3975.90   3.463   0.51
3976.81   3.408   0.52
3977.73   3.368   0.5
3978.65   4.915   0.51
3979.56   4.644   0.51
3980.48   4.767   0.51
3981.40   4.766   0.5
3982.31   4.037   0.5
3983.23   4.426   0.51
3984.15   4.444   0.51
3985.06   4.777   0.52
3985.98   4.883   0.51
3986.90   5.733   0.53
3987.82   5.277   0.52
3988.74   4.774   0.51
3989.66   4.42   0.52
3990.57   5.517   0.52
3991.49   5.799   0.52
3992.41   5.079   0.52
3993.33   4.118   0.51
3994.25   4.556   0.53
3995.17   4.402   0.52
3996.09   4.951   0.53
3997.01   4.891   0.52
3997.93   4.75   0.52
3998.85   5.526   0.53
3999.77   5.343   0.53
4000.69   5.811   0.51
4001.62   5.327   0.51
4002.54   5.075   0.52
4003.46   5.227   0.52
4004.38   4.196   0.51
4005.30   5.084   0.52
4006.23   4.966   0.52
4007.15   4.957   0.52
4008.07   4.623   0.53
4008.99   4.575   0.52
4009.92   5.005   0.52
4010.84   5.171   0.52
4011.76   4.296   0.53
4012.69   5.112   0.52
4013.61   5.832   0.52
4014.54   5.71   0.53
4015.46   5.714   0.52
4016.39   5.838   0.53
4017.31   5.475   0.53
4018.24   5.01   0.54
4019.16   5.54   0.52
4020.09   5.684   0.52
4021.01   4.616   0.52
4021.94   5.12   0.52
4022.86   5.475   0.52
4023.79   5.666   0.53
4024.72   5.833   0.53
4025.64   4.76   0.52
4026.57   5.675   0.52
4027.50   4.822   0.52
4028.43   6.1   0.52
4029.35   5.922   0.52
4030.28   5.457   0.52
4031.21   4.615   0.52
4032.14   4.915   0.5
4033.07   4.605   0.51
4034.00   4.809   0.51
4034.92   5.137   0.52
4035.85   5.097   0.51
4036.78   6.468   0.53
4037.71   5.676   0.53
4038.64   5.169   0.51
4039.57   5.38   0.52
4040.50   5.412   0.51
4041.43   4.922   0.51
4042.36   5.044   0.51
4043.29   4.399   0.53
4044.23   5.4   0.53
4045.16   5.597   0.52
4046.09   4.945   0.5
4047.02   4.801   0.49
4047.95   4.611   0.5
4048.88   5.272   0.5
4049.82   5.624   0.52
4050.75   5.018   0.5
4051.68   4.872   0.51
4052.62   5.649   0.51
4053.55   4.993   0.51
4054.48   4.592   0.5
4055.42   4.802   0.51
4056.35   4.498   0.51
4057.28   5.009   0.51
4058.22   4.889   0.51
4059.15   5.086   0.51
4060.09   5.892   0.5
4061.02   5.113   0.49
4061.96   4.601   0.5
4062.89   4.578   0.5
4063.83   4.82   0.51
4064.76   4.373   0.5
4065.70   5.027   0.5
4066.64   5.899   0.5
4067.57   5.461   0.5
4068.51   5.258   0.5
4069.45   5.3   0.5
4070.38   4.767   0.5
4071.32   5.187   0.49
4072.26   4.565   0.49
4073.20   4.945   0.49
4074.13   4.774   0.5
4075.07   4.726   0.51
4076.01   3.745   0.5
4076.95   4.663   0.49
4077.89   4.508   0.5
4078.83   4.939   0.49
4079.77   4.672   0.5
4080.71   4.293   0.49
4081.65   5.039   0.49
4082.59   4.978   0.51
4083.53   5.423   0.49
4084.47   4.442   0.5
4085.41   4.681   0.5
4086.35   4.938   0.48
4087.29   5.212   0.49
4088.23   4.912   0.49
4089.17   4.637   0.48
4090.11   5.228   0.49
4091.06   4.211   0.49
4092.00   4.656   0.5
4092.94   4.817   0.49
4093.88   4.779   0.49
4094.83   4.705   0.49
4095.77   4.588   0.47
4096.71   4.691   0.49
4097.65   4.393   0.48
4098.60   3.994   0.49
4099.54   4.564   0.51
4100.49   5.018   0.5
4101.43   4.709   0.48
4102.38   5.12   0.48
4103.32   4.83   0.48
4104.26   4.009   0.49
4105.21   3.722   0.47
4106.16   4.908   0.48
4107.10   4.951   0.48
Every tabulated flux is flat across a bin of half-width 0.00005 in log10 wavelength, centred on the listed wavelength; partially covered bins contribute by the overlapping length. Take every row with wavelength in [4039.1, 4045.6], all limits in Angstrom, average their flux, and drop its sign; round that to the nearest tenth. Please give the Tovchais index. 5.2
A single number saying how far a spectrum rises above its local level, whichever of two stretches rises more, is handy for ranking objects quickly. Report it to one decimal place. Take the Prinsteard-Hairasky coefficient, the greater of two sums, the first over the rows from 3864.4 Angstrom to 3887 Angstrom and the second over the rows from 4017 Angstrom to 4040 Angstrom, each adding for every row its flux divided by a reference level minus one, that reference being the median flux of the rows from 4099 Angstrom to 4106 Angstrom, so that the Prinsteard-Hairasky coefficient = 3.2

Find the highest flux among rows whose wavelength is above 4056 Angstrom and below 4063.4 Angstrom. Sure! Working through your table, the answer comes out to 5.892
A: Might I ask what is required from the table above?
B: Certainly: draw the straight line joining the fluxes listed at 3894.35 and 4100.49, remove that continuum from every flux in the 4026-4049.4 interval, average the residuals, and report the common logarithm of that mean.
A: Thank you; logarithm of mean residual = -0.26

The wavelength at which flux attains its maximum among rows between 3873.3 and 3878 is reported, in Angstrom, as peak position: 3873.78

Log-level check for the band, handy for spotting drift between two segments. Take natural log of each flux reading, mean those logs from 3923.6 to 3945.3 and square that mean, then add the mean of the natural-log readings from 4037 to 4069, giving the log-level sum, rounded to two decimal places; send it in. 3.30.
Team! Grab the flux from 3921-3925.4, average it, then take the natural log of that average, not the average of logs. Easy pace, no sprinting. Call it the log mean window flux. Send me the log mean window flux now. 1.52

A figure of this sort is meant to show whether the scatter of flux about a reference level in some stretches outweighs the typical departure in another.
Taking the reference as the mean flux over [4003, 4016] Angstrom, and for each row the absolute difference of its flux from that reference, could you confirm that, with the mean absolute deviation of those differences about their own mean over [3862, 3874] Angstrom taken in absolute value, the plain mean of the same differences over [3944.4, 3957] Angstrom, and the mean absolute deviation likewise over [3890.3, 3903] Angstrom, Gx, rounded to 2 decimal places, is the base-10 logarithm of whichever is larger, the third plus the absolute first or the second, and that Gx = -0.23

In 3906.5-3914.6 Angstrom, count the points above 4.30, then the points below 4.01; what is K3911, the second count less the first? -5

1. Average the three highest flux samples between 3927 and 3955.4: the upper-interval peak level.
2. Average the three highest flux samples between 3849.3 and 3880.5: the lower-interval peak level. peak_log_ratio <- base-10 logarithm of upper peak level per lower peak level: -0.043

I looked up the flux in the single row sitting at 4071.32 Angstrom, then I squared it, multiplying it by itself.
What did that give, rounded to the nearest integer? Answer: 27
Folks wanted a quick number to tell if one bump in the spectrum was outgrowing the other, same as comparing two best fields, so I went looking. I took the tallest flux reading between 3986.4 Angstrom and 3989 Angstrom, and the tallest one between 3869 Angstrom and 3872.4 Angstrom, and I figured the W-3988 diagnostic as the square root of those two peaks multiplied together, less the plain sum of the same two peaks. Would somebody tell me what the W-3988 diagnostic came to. -5.50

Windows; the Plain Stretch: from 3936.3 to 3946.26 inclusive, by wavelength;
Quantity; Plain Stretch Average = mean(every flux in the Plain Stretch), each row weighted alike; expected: 4.08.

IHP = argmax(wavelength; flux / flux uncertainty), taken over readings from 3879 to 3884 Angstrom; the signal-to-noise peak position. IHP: 3880.93 Angstrom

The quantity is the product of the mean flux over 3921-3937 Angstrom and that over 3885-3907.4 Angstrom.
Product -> 14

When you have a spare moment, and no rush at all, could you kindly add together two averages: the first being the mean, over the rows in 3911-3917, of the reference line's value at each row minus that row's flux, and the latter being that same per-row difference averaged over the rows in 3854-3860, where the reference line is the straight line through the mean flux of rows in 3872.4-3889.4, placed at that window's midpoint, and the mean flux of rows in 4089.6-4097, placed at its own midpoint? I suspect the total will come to -1.4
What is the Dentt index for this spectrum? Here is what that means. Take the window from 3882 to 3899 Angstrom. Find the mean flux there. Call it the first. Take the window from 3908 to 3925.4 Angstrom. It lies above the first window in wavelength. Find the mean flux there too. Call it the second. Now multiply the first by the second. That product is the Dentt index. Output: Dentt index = 18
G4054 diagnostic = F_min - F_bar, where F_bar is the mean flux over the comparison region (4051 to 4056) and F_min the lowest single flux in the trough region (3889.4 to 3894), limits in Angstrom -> -2.0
